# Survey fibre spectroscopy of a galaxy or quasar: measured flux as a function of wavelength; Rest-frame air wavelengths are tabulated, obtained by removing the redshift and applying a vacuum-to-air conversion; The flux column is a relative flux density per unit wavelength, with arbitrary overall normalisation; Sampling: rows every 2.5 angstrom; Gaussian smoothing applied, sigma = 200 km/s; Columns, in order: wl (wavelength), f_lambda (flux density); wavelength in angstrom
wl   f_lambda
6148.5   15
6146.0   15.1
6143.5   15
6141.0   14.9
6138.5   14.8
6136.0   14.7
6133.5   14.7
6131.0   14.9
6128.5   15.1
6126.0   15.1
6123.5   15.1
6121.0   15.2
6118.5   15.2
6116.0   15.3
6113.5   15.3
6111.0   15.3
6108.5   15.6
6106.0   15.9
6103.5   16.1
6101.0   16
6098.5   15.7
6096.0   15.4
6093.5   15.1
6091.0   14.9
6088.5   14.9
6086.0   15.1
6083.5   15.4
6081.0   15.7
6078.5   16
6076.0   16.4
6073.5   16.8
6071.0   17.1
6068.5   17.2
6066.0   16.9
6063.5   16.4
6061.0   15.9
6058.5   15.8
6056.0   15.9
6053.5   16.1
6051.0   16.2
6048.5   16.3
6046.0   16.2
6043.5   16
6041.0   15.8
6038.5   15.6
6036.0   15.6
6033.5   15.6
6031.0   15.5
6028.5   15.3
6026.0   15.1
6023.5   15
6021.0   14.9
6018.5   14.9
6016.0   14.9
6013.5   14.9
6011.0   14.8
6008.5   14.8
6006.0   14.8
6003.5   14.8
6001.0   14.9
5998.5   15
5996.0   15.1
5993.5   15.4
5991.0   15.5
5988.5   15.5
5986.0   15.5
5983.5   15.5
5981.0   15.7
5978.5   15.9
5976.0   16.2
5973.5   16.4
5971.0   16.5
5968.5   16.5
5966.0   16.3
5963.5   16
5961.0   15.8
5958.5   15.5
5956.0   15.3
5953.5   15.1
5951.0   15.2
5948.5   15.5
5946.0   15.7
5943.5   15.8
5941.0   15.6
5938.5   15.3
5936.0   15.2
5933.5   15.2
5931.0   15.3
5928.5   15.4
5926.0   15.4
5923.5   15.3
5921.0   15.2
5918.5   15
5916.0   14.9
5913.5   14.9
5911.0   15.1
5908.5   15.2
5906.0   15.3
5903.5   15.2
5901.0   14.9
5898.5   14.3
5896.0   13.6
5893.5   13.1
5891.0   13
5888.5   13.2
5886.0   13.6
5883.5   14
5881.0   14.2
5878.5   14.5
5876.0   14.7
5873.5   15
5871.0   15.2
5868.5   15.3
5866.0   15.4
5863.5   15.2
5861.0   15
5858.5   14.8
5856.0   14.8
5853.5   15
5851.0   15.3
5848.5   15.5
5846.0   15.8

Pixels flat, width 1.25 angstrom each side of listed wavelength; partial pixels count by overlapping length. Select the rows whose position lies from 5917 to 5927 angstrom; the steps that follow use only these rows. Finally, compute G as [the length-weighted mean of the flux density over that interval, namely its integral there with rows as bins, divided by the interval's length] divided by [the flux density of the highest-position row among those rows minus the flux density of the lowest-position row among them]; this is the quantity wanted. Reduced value 38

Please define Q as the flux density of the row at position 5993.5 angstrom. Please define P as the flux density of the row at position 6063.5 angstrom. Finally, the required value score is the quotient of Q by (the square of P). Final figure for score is 0.057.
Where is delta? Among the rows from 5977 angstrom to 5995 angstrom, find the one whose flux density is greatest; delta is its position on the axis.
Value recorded 5978.5 angstrom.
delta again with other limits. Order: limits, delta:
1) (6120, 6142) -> 6121.0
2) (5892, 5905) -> 5903.5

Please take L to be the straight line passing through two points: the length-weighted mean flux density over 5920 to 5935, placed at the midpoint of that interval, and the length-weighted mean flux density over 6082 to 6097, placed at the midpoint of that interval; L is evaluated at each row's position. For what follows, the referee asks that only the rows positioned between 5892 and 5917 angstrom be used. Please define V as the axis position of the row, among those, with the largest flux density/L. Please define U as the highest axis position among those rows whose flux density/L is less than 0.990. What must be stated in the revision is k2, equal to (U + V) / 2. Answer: 5911.0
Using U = 5916.0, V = 5906.0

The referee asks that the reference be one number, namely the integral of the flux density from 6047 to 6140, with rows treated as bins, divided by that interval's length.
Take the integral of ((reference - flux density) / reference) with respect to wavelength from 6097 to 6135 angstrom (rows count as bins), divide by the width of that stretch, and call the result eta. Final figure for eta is 0.019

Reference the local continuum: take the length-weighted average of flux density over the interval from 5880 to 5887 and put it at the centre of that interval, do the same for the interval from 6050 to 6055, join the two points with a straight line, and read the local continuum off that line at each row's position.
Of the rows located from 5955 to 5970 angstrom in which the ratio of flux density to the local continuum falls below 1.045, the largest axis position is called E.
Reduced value 5958.5 angstrom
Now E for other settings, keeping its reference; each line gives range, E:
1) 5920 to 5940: 5938.5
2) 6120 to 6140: 6138.5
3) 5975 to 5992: 5991.0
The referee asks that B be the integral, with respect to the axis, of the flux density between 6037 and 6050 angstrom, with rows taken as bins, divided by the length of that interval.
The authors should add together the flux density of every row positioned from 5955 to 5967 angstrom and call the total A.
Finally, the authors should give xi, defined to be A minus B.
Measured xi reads 63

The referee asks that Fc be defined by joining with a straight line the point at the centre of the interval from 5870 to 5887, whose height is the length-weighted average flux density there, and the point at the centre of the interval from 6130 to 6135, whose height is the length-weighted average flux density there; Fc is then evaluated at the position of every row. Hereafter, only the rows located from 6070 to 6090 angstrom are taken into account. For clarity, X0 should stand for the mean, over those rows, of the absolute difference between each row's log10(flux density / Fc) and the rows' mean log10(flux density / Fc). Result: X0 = 0.018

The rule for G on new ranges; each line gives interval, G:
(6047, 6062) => -40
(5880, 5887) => -23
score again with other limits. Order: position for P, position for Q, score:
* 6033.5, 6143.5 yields 0.062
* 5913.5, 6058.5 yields 0.071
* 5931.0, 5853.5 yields 0.064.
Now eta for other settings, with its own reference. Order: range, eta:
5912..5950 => 0.022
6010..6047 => 0.021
